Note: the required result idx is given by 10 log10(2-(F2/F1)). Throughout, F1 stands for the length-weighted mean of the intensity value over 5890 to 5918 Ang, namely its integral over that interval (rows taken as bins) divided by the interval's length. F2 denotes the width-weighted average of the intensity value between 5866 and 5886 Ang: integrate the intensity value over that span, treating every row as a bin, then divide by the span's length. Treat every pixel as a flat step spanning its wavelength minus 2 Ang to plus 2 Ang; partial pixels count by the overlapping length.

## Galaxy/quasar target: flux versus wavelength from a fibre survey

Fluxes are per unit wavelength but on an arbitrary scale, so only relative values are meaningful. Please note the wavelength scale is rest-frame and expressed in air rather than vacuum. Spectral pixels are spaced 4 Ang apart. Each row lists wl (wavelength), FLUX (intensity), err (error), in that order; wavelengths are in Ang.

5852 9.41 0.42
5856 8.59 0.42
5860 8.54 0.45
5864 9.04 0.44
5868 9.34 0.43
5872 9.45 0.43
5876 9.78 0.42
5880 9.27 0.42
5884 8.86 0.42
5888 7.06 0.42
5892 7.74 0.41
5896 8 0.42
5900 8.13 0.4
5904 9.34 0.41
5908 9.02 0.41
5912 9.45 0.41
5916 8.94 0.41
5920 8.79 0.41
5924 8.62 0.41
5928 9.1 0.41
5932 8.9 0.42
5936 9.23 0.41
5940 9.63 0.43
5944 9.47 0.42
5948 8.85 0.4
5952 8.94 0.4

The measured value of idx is -0.36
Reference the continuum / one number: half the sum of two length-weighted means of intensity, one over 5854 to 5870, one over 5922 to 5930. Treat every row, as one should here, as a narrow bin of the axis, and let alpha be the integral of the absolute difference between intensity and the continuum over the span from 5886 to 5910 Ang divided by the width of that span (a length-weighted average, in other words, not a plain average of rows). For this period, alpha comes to 0.9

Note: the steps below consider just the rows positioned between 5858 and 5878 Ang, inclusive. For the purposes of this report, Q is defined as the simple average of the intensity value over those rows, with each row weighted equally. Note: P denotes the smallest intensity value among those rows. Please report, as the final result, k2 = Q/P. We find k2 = 1.08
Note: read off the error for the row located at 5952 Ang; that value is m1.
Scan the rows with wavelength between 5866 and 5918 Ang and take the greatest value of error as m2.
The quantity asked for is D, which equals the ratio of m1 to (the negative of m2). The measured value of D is -0.93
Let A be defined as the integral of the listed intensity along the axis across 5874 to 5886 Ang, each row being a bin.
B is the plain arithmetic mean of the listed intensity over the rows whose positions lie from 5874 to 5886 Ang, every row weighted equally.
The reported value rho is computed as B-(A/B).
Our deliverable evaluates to -2.70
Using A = 111.6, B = 9.30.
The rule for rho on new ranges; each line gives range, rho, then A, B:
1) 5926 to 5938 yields -2.92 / 108.9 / 9.08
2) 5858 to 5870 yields -3.03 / 107.7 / 8.97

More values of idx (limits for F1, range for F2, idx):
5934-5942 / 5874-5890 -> 0.31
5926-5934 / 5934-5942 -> -0.21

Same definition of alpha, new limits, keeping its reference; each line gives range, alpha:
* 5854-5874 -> 0.4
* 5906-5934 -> 0.2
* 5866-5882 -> 0.6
